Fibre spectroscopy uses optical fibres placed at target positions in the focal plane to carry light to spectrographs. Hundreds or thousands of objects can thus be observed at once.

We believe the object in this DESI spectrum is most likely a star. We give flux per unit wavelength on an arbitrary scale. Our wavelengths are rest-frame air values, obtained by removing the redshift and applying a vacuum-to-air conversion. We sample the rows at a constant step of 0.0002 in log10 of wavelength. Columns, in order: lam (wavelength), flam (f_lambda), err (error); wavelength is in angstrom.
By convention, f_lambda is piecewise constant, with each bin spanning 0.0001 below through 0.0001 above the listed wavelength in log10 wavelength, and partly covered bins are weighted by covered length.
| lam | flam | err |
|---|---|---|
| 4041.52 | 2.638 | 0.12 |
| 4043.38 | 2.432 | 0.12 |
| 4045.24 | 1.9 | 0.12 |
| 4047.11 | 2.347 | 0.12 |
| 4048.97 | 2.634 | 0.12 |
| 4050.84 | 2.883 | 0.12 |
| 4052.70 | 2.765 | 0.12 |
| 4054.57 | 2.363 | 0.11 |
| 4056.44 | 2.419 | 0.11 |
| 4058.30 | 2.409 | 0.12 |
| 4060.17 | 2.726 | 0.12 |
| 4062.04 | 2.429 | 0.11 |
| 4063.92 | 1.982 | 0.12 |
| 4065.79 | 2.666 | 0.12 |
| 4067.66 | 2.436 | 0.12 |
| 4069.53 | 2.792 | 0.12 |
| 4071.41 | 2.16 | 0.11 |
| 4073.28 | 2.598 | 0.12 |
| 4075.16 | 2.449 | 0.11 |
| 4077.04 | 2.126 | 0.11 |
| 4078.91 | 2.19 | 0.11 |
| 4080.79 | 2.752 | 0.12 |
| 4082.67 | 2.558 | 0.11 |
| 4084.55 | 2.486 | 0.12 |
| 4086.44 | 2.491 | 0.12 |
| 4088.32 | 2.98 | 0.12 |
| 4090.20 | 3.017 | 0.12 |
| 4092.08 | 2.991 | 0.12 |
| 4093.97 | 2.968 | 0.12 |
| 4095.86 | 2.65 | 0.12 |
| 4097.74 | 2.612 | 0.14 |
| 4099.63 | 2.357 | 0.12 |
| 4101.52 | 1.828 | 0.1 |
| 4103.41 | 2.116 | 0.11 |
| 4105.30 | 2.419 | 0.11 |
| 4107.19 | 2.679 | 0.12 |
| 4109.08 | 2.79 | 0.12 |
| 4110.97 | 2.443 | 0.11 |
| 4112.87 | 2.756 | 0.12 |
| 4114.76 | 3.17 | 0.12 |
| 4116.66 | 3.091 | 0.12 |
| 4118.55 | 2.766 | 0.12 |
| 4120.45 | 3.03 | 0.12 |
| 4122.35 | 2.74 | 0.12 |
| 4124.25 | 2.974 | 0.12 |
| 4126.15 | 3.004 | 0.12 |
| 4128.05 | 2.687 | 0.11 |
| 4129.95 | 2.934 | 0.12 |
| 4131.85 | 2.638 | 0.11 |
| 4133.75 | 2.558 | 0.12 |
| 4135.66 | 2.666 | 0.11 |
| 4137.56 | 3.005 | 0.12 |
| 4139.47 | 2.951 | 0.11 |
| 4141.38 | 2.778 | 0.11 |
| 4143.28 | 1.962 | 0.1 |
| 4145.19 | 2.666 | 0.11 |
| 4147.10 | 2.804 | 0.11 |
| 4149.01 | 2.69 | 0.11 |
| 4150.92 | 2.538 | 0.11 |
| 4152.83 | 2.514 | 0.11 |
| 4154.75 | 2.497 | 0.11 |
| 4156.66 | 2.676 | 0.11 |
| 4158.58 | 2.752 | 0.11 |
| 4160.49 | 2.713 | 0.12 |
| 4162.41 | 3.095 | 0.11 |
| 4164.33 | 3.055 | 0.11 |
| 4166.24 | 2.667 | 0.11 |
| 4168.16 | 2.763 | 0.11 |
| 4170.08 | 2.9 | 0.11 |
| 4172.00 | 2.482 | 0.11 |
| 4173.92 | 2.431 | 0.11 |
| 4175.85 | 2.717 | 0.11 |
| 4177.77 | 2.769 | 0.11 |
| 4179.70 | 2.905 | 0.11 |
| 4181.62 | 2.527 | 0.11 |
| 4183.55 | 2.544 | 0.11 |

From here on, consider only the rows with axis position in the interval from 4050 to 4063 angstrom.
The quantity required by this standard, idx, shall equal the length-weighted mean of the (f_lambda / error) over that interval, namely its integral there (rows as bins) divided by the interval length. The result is 22.2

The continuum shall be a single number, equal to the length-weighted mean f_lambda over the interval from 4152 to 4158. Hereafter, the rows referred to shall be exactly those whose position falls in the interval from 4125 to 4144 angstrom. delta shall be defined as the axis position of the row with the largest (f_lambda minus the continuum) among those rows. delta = 4137.56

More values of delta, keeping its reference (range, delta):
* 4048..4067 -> 4050.84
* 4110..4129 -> 4114.76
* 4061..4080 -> 4069.53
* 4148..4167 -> 4162.41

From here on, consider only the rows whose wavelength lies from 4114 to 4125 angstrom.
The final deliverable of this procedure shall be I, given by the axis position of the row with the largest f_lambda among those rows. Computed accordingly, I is 4114.76 angstrom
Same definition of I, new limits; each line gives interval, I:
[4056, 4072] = 4069.53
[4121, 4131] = 4126.15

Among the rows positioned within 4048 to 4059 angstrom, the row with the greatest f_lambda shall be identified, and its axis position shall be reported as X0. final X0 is 4050.84 angstrom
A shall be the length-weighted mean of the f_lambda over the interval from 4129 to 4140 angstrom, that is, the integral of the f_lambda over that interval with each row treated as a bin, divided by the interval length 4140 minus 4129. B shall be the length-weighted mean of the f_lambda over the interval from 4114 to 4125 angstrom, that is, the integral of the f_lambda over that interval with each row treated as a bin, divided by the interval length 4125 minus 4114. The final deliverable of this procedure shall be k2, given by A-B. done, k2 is -0.17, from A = 2.79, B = 2.96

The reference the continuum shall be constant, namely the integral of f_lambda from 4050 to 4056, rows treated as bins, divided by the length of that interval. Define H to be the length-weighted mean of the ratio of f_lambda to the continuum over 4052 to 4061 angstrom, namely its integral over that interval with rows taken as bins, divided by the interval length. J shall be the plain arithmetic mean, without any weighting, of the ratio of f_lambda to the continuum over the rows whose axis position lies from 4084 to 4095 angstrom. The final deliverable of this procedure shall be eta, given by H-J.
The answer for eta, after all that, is -0.111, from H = 0.96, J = 1.07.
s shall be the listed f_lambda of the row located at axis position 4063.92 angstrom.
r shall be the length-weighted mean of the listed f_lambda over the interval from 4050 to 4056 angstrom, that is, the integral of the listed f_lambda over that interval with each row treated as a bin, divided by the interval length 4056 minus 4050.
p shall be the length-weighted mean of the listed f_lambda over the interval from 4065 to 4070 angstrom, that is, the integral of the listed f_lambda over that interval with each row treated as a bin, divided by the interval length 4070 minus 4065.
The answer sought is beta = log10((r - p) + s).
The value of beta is 0.30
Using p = 2.62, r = 2.65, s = 1.982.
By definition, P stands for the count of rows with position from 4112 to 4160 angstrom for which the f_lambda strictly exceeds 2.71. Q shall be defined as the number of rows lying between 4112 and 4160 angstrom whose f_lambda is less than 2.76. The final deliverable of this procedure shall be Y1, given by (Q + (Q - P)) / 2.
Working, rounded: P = 14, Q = 14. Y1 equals 7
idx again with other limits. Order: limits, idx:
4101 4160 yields 23.6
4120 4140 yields 24.3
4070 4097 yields 22.3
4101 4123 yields 22.9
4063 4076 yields 20.8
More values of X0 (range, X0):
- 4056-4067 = 4060.17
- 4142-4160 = 4147.10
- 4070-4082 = 4080.79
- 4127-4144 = 4137.56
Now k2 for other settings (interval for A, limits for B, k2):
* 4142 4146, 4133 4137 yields -0.31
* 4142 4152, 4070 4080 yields 0.21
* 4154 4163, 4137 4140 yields -0.24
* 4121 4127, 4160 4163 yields 0.00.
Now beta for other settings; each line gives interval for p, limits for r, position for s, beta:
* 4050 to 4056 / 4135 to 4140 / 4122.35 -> 0.47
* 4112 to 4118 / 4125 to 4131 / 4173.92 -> 0.36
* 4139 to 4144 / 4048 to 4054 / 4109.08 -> 0.47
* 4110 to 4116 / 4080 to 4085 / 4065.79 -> 0.39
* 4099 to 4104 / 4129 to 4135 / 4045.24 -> 0.40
